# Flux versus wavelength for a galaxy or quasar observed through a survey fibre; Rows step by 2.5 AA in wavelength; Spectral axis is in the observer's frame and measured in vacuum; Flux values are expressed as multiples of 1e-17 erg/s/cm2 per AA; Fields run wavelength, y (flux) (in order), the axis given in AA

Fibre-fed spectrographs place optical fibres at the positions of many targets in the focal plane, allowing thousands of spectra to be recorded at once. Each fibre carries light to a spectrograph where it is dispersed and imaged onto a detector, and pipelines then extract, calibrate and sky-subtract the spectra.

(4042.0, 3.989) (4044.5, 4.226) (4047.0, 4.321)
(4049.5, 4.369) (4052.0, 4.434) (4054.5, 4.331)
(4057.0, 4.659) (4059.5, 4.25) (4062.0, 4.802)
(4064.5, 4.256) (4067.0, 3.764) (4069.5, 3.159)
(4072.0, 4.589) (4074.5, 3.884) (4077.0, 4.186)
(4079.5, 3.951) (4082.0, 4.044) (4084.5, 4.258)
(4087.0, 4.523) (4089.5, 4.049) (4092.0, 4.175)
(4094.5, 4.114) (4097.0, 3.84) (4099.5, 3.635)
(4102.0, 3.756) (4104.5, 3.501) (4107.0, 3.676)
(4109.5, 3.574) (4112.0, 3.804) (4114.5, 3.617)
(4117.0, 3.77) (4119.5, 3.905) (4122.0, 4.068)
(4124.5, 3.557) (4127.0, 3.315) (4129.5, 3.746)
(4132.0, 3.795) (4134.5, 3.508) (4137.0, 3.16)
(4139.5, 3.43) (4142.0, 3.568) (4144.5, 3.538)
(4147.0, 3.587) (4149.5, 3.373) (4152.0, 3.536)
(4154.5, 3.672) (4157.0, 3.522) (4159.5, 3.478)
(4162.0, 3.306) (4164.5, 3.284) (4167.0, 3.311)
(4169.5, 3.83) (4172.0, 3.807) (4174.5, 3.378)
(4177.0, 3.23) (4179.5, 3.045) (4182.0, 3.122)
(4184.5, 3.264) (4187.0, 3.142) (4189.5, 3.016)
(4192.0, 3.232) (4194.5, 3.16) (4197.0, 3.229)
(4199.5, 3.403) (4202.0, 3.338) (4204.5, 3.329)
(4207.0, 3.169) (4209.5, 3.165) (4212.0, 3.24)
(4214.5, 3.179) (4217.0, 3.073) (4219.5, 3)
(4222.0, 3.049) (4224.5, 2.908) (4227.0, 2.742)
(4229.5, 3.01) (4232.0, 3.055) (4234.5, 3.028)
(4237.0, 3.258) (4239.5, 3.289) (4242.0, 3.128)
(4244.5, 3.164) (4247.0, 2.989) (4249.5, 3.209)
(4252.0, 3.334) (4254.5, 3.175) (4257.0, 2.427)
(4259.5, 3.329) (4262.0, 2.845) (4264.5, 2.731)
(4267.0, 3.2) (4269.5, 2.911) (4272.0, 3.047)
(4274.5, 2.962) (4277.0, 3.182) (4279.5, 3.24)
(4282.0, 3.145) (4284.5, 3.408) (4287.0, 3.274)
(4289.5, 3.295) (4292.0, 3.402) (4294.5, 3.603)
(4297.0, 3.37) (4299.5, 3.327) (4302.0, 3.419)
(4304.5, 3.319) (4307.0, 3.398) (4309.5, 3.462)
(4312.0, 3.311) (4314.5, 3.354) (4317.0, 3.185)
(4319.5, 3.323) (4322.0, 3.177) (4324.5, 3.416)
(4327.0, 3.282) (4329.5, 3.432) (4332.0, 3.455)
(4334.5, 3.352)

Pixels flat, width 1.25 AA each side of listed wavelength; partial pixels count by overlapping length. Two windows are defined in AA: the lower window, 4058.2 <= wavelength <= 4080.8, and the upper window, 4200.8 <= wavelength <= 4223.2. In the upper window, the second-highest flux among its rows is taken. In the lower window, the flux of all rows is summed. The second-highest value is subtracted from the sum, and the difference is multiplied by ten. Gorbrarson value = 335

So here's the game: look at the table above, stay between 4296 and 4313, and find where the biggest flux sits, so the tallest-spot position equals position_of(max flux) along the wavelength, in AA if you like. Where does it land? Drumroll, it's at 4309.5 AA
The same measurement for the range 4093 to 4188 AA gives 4094.5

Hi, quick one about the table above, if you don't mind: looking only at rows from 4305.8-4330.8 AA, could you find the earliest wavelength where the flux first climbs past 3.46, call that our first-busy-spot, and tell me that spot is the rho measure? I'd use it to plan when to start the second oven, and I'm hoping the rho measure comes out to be 4309.5 AA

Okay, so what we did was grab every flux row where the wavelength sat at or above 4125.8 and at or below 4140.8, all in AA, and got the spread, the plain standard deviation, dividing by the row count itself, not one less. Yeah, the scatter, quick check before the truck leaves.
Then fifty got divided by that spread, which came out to 223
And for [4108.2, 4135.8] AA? 252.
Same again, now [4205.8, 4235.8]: 387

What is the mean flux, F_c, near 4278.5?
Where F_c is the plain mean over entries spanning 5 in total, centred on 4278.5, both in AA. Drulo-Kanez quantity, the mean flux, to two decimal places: 3.21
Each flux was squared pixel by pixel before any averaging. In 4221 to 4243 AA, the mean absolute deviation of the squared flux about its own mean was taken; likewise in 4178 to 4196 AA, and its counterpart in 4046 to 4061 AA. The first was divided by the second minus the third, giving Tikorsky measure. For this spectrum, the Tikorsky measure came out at -1.48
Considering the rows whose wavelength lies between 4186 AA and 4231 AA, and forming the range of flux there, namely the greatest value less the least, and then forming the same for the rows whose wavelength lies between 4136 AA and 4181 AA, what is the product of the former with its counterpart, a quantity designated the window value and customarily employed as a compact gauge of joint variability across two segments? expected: 0.52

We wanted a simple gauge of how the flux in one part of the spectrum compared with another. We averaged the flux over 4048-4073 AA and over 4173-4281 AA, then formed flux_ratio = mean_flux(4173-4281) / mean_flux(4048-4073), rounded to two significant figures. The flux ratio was 0.73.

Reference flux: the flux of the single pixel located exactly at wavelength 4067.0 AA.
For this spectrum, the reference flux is 3.764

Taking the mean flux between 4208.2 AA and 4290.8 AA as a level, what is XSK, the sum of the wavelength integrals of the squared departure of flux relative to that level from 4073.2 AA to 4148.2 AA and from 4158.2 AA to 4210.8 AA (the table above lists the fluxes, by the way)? 47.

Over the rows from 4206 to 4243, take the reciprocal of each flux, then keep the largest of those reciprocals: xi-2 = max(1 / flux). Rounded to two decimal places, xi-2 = 0.36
